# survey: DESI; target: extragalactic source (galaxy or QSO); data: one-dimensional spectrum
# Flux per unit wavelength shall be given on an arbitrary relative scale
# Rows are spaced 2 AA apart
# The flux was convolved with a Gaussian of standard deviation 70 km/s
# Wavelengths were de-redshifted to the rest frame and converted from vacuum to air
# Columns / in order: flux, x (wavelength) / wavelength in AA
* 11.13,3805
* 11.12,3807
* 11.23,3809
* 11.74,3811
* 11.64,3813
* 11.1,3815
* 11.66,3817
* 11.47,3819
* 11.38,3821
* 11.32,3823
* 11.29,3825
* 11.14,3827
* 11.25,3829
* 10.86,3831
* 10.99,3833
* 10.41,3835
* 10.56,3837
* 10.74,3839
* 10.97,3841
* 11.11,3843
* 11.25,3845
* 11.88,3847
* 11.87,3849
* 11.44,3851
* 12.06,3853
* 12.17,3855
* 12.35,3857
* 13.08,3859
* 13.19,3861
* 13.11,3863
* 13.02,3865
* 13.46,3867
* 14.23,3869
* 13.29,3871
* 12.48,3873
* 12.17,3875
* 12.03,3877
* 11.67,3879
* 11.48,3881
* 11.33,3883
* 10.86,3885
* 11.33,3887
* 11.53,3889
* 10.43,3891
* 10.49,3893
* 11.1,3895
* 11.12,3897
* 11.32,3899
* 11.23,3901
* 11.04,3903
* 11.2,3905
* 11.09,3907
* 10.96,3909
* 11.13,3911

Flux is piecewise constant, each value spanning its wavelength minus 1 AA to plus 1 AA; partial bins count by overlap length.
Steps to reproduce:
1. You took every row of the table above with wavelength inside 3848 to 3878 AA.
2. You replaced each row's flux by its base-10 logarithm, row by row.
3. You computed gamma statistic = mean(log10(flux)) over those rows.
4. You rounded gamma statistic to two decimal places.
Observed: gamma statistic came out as 1.10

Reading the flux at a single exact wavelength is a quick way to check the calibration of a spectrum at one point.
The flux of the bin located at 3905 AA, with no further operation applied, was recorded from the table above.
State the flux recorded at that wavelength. 11.2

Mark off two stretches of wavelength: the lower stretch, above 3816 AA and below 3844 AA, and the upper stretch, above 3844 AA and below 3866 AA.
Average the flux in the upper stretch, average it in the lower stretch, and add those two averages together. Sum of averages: 23.4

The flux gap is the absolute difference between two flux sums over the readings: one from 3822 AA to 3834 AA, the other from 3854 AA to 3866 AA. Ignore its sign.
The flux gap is 10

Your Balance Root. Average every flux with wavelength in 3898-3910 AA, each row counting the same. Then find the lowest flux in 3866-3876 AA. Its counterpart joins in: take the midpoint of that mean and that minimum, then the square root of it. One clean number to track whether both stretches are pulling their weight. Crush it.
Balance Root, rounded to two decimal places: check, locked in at 3.41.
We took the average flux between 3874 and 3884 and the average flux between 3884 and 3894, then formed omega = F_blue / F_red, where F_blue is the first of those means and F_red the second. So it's 1.07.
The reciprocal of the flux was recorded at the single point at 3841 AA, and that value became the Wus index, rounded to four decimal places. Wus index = 0.0912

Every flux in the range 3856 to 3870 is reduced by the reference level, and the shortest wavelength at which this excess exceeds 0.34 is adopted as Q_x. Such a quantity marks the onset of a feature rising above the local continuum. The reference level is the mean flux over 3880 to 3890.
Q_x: 3857 AA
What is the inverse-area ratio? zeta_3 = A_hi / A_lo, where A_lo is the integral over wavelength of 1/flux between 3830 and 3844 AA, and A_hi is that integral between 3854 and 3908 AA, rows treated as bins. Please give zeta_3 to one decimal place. 3.5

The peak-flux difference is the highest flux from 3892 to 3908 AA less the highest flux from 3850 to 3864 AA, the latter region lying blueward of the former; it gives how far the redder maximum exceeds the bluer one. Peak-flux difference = -1.9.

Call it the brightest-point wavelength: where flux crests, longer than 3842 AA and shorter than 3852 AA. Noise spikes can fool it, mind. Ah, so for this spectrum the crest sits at 3847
